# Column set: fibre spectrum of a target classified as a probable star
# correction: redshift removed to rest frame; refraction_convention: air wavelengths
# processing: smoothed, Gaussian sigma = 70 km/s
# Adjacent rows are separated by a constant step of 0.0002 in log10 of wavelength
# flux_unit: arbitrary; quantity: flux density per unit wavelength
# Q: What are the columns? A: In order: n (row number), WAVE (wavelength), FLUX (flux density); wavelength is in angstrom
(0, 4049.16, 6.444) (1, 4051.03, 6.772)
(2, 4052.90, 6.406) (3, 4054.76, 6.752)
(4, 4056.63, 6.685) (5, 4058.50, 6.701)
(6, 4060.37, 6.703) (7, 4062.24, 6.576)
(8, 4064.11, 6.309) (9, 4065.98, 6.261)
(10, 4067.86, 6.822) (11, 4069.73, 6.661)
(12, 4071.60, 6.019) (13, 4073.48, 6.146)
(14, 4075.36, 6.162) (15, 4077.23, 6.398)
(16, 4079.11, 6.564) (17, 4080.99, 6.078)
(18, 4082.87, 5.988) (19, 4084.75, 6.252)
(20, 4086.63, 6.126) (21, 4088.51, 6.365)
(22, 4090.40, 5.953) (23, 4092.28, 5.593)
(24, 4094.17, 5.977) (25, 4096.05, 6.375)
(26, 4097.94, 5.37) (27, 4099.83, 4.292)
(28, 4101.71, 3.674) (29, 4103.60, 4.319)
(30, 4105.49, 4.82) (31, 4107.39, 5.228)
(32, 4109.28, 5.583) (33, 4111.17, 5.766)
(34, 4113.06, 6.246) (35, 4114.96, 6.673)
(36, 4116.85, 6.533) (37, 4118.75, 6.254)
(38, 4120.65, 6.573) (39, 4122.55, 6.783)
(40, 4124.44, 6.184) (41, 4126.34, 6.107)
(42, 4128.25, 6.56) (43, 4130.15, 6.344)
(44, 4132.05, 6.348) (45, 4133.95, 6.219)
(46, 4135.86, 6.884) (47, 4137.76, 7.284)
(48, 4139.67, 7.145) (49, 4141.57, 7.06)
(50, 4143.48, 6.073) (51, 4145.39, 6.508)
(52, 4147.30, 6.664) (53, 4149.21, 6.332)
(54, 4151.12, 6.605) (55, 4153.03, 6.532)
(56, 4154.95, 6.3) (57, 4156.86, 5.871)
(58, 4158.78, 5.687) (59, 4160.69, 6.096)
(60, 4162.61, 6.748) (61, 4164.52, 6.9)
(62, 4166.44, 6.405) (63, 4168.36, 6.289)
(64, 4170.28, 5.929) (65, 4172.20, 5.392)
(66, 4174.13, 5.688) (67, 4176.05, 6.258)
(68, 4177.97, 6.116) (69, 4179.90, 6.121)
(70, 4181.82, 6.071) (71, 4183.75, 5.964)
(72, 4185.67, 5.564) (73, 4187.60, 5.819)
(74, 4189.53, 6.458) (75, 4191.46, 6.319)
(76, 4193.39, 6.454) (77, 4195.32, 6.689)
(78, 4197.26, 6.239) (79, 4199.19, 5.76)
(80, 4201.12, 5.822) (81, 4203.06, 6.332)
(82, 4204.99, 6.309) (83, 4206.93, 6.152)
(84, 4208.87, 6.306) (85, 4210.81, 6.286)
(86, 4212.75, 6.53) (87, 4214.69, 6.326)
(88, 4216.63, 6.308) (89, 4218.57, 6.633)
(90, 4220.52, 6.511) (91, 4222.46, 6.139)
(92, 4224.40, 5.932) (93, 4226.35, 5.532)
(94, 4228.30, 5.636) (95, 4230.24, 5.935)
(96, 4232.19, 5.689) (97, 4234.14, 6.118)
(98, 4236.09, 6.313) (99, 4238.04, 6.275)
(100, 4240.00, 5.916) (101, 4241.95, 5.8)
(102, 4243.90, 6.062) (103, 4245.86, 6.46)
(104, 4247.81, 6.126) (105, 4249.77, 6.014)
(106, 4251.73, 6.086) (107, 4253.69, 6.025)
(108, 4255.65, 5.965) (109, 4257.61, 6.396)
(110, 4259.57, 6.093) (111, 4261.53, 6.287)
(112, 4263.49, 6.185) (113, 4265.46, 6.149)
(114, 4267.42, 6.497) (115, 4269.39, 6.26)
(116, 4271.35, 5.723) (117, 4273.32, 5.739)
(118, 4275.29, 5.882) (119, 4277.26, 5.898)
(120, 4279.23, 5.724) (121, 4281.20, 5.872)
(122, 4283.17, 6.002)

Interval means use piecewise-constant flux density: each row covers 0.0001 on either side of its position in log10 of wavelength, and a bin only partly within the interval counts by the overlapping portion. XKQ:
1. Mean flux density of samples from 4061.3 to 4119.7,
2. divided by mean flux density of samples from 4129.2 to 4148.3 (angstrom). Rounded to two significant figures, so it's 0.89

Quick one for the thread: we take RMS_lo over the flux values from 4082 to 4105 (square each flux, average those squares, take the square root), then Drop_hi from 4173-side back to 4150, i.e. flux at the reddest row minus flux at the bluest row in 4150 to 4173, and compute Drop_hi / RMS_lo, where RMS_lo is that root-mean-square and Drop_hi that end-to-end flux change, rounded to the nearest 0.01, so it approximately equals -0.22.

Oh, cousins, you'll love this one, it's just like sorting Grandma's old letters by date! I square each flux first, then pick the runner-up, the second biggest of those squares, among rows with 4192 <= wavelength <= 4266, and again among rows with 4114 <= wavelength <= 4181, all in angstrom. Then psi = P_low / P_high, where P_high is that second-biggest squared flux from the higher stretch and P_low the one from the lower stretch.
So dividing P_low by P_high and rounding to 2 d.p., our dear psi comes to 1.16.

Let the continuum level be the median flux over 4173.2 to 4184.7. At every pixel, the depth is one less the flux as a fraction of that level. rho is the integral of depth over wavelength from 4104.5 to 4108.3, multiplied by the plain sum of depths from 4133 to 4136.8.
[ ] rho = -0.10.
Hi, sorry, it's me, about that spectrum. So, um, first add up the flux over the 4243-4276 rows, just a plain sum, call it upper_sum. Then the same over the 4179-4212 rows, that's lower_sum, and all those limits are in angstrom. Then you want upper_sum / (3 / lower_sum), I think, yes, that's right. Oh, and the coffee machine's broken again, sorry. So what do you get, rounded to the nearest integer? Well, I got 3627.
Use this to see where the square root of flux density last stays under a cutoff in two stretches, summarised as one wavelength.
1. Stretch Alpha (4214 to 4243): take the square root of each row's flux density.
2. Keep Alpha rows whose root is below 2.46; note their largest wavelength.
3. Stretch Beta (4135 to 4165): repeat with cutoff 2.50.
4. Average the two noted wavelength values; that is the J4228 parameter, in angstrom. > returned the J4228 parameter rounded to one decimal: 4201.3 angstrom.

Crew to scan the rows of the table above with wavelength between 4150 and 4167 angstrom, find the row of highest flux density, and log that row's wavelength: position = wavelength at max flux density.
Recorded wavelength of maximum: 4164.52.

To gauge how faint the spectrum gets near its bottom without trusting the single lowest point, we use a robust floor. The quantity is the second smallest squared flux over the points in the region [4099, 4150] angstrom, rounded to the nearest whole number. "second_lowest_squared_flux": 18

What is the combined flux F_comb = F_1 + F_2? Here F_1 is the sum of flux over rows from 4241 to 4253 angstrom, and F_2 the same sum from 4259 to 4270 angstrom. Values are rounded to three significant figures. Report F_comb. 74.0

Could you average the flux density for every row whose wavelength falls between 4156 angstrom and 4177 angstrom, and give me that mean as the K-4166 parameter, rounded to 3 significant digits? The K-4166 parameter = 6.11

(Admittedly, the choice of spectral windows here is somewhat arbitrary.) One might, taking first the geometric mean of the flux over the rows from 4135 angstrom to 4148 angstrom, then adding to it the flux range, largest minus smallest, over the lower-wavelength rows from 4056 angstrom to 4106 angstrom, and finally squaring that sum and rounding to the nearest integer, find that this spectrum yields 99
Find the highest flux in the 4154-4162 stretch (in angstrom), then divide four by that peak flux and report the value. 0.63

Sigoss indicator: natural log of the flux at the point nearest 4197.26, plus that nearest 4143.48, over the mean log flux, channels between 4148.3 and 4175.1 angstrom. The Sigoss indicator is 2.00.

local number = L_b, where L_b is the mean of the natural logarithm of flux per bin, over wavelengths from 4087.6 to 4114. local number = 1.67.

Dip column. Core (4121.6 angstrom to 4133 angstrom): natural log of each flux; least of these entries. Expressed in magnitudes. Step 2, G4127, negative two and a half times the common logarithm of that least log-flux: -0.64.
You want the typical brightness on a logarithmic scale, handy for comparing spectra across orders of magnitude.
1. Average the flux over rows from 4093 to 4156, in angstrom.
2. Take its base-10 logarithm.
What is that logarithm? 0.786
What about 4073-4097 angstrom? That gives 0.789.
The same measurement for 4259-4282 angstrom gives 0.780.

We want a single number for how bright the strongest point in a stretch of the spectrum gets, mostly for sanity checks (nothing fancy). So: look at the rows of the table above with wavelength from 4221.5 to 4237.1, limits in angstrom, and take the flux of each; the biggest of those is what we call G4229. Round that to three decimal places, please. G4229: 6.313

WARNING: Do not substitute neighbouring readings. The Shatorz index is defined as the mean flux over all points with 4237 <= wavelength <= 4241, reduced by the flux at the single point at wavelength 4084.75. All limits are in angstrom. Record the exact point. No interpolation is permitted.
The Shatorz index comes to -0.16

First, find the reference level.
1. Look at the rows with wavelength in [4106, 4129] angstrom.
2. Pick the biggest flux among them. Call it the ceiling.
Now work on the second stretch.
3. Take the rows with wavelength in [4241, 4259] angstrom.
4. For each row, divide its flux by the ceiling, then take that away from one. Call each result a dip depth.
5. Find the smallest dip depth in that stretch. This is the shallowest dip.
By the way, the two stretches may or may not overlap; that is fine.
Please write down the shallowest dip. 0.05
